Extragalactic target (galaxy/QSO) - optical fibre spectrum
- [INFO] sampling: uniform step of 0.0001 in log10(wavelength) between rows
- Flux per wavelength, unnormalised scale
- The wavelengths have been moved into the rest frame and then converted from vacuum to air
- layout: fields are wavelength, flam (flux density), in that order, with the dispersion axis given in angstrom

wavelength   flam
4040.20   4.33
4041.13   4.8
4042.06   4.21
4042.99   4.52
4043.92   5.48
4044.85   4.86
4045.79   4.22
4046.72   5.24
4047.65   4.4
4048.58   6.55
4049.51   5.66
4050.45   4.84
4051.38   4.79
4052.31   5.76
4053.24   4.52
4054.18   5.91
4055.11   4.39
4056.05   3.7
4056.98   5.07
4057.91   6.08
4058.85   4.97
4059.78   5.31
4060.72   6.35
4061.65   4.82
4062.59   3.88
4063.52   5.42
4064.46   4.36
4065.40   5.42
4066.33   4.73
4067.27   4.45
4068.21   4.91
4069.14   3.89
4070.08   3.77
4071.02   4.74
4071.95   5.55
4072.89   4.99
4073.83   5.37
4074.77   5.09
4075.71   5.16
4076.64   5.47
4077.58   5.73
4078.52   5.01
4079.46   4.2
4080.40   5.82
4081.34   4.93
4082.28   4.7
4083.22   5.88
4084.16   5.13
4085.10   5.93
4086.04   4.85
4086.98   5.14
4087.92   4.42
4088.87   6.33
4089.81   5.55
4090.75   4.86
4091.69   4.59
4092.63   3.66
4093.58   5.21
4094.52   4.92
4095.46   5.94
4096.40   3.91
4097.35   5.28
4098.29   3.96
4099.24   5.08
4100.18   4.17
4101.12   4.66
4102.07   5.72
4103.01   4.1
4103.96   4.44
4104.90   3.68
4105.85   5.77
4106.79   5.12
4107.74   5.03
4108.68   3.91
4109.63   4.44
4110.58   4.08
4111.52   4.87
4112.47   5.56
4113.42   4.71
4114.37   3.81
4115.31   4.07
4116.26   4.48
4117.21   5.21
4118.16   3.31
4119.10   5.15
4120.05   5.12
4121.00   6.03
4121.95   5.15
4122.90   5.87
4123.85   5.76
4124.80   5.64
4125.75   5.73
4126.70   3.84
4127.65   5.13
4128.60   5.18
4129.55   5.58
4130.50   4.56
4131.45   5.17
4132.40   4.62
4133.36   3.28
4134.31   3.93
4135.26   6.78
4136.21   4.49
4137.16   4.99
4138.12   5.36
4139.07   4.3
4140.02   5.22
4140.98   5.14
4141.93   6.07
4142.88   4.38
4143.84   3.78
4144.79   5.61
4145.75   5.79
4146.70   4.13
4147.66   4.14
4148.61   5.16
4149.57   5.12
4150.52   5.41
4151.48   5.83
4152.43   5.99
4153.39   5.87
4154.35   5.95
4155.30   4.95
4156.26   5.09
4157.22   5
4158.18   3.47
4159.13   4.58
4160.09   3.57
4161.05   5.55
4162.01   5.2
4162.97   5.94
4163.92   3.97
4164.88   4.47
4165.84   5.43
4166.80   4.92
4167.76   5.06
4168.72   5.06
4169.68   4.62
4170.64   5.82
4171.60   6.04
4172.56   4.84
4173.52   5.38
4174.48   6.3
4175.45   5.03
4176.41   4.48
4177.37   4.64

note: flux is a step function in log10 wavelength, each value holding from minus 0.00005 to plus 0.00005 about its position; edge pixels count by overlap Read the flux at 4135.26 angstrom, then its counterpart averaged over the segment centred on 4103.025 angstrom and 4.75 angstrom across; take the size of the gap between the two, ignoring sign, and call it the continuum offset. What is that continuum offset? 2.3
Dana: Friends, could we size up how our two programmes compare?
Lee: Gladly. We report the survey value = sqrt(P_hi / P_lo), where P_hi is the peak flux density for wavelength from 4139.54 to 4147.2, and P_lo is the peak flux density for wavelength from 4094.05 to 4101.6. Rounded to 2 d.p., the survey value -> 1.01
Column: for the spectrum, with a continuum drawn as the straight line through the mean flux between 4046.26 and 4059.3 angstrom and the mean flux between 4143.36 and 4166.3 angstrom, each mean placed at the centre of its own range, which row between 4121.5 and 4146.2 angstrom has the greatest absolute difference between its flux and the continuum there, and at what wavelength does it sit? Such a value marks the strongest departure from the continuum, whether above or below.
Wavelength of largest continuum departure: 4135.26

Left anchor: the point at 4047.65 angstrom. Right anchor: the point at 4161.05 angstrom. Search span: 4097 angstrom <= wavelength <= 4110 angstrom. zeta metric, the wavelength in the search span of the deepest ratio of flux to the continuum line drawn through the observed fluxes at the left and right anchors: 4104.90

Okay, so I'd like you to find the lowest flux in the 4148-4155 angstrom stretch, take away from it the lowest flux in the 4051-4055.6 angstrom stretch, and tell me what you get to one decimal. 0.7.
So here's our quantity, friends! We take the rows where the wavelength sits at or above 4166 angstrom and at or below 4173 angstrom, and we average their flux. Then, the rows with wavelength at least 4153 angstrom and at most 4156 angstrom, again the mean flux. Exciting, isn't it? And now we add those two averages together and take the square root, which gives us 3.28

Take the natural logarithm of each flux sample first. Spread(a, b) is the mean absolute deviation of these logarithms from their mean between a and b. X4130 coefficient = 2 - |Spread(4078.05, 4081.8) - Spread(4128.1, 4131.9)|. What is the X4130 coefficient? 1.97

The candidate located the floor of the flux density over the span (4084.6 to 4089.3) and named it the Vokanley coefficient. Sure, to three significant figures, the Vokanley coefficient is 4.42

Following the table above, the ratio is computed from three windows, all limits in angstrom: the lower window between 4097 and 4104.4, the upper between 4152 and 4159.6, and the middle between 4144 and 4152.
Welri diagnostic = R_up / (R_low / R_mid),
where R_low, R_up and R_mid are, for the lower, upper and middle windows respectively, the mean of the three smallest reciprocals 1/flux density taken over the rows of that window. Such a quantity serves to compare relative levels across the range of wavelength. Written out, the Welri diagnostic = 0.157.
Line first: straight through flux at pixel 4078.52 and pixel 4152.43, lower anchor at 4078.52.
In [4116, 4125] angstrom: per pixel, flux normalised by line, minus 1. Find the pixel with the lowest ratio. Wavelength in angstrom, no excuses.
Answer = 4118.16 angstrom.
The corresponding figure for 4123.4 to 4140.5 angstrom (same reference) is 4133.36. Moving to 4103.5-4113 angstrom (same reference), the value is 4104.90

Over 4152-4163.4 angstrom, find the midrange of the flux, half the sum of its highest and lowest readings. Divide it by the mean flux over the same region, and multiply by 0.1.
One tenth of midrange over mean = 0.093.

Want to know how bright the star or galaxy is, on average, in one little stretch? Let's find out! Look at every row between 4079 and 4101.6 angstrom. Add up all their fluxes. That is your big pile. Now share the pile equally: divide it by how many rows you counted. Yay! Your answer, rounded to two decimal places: 4.96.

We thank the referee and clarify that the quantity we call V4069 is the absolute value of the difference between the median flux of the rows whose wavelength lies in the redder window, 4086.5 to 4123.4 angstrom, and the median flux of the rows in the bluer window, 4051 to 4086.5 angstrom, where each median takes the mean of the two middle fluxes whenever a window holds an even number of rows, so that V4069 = 0.13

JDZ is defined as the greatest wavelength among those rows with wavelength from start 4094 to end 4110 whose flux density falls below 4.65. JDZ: 4109.63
